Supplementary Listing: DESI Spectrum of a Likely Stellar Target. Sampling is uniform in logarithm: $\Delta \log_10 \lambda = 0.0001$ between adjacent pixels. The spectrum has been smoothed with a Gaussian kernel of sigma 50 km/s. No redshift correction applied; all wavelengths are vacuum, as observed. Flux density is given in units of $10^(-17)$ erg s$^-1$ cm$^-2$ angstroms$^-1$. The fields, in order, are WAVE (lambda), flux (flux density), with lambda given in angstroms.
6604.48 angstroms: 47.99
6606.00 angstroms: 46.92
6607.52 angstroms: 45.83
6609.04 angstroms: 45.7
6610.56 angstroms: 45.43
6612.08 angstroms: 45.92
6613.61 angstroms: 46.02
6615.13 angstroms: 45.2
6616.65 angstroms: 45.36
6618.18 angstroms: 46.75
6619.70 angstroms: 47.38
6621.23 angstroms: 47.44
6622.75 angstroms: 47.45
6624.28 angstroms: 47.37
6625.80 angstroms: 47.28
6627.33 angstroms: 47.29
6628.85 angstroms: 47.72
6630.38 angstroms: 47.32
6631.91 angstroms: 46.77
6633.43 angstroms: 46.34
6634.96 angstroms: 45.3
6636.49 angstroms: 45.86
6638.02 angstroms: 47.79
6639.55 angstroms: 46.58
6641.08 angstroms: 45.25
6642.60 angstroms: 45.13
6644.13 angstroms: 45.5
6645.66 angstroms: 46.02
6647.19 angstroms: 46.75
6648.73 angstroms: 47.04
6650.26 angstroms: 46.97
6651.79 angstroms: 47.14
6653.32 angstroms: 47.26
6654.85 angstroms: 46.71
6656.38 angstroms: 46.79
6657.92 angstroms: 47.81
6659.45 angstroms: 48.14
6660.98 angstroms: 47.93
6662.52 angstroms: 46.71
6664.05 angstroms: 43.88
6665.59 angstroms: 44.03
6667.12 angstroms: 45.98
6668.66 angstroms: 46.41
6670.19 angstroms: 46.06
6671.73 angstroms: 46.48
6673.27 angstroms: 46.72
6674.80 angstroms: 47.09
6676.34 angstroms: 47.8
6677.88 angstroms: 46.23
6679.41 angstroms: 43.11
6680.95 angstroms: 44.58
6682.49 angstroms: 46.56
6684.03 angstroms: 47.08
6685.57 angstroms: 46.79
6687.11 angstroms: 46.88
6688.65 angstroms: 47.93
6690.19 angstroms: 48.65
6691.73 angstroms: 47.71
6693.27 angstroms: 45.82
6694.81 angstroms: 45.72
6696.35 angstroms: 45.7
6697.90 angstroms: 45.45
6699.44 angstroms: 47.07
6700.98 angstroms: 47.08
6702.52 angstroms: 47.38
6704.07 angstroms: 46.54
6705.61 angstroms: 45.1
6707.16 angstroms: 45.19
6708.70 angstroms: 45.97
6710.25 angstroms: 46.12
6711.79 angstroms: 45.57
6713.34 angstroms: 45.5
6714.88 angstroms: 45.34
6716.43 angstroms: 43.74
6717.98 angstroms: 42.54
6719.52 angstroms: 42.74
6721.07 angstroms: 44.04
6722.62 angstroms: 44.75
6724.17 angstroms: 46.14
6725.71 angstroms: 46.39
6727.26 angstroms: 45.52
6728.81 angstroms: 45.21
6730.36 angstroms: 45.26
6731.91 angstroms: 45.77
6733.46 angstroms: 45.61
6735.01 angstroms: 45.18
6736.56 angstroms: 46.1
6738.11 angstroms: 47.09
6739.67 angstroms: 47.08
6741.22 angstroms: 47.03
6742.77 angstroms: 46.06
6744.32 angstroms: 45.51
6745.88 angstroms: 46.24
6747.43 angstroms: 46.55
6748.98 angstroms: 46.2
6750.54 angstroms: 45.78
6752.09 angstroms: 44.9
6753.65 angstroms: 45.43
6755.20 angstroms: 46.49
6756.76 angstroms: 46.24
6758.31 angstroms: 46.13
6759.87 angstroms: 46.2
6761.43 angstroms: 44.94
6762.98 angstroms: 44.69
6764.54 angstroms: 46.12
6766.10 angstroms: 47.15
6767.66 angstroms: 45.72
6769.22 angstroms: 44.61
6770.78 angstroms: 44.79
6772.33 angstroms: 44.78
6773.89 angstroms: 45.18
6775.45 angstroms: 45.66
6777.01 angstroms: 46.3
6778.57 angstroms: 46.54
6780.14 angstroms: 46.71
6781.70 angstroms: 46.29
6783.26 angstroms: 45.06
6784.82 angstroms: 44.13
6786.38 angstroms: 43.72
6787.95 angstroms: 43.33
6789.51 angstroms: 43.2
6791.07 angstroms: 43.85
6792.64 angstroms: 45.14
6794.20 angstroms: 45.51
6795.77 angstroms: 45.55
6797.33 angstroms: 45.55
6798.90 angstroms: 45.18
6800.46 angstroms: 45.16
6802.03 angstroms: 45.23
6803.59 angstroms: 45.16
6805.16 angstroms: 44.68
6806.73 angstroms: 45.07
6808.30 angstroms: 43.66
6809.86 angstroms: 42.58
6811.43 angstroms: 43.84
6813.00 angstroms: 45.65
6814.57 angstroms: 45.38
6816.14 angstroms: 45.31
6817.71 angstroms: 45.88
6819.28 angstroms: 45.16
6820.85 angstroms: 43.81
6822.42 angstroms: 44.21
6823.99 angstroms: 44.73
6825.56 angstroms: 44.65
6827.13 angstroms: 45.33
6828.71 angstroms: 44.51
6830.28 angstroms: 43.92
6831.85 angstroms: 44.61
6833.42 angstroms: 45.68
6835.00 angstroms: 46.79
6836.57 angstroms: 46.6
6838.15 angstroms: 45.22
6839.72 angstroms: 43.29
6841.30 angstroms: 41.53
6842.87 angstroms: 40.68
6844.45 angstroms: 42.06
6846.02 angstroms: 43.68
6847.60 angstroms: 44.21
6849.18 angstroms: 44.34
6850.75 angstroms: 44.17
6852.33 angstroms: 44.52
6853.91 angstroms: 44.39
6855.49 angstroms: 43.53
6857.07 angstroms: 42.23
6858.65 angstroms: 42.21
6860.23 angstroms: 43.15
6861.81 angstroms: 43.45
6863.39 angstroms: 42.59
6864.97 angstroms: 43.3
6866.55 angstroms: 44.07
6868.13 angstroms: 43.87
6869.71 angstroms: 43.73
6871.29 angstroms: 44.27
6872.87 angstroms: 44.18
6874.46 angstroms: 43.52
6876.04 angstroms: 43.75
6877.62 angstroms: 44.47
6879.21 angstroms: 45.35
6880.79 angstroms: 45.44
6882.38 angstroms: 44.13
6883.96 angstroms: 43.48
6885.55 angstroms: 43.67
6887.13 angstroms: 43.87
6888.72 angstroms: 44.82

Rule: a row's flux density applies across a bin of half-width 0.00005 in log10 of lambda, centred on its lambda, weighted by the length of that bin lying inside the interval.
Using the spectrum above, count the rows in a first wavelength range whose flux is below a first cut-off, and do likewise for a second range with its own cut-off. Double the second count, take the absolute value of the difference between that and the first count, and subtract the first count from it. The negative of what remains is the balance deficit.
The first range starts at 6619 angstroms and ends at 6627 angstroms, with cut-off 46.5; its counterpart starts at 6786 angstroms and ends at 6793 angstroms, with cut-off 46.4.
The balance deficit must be -10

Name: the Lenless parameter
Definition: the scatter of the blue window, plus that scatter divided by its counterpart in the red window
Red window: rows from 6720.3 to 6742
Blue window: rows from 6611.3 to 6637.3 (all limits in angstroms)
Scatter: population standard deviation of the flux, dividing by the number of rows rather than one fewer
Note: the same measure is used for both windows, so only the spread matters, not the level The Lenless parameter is 1.80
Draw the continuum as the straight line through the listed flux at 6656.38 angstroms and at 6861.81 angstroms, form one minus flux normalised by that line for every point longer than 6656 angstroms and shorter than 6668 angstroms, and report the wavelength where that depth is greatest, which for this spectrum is 6664.05 angstroms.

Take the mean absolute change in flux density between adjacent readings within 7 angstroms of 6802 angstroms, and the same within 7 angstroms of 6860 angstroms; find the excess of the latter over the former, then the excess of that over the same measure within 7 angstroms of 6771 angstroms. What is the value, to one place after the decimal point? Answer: -0.3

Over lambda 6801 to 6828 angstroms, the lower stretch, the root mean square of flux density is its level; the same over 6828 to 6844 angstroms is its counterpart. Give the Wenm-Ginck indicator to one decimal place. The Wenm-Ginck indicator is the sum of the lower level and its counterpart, 89.1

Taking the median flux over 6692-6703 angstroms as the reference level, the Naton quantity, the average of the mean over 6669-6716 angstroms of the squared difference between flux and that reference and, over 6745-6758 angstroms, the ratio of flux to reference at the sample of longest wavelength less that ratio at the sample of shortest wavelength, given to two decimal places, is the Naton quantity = 0.73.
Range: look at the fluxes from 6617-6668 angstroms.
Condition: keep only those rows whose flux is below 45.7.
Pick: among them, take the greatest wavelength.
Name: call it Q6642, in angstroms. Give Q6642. 6665.59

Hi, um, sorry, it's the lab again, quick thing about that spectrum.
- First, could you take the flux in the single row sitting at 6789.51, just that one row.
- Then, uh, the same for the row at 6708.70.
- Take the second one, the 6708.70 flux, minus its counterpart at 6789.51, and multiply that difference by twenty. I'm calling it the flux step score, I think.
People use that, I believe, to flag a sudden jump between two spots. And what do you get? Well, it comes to 55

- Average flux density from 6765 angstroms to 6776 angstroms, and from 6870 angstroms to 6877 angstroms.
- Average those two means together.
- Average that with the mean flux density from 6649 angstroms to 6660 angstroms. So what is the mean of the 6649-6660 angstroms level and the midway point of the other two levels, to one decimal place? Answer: 46.0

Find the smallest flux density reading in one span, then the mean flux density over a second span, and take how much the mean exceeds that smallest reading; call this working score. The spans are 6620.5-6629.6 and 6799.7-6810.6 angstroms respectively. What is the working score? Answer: -2.8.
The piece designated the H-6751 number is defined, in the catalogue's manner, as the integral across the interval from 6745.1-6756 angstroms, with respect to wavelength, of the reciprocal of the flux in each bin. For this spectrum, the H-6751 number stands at 0.237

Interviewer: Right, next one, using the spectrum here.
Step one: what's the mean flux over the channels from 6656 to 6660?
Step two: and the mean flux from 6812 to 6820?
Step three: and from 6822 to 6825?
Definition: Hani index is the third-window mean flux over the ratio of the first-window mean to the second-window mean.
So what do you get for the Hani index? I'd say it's 42.5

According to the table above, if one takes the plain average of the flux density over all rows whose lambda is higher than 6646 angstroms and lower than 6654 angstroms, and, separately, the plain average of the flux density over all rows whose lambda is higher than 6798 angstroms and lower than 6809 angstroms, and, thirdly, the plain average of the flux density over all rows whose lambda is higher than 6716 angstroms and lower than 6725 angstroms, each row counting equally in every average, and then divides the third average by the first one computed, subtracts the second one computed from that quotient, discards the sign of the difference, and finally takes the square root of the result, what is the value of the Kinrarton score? 6.63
